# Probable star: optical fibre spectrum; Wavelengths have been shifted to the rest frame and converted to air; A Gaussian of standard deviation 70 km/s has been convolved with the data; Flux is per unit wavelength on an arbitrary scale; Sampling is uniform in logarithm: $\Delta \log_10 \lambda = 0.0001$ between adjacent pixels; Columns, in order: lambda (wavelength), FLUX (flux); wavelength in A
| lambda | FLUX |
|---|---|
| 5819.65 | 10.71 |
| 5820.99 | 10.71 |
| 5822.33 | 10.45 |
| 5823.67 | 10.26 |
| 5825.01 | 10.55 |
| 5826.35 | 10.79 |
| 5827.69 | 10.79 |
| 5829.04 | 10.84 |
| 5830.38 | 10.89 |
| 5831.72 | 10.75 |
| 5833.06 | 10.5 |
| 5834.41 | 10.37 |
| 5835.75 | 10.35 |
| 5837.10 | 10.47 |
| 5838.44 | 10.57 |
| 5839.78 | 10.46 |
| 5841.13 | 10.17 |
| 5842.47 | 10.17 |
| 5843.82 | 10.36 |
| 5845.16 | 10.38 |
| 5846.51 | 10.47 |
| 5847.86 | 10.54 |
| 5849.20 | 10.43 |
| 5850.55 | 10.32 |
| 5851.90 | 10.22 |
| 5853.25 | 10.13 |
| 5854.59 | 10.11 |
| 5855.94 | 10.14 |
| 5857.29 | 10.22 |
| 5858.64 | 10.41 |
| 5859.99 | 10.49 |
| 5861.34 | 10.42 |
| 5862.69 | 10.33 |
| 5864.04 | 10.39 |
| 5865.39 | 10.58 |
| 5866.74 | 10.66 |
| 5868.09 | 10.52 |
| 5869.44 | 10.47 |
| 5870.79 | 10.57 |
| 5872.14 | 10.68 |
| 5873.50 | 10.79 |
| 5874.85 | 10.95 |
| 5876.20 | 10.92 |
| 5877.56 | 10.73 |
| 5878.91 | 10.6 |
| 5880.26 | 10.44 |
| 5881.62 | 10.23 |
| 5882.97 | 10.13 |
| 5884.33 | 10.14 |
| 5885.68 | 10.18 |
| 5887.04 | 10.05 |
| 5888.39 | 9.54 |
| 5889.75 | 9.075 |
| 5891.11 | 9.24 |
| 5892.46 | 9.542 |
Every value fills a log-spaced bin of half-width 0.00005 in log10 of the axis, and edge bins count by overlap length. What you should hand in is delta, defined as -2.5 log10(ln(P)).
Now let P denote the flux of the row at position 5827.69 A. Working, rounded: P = 10.79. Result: -0.941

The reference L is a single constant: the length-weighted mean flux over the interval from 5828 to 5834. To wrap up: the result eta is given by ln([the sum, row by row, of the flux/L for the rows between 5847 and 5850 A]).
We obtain 0.671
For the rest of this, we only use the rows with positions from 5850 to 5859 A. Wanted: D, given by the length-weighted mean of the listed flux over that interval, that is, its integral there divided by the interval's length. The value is 10.2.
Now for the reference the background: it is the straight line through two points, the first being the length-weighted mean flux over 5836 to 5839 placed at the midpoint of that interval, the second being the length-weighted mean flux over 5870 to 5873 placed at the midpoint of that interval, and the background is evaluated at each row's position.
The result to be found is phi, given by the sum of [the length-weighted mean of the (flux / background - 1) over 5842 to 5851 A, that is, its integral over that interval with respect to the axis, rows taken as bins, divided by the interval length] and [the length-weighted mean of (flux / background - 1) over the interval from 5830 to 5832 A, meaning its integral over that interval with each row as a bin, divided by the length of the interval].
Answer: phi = 0.02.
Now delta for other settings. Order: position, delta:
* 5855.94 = -0.912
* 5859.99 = -0.928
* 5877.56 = -0.938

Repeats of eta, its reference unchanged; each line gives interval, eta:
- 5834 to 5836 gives 0.659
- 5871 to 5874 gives 0.695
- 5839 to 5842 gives 0.655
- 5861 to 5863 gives 0.661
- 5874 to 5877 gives 0.713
